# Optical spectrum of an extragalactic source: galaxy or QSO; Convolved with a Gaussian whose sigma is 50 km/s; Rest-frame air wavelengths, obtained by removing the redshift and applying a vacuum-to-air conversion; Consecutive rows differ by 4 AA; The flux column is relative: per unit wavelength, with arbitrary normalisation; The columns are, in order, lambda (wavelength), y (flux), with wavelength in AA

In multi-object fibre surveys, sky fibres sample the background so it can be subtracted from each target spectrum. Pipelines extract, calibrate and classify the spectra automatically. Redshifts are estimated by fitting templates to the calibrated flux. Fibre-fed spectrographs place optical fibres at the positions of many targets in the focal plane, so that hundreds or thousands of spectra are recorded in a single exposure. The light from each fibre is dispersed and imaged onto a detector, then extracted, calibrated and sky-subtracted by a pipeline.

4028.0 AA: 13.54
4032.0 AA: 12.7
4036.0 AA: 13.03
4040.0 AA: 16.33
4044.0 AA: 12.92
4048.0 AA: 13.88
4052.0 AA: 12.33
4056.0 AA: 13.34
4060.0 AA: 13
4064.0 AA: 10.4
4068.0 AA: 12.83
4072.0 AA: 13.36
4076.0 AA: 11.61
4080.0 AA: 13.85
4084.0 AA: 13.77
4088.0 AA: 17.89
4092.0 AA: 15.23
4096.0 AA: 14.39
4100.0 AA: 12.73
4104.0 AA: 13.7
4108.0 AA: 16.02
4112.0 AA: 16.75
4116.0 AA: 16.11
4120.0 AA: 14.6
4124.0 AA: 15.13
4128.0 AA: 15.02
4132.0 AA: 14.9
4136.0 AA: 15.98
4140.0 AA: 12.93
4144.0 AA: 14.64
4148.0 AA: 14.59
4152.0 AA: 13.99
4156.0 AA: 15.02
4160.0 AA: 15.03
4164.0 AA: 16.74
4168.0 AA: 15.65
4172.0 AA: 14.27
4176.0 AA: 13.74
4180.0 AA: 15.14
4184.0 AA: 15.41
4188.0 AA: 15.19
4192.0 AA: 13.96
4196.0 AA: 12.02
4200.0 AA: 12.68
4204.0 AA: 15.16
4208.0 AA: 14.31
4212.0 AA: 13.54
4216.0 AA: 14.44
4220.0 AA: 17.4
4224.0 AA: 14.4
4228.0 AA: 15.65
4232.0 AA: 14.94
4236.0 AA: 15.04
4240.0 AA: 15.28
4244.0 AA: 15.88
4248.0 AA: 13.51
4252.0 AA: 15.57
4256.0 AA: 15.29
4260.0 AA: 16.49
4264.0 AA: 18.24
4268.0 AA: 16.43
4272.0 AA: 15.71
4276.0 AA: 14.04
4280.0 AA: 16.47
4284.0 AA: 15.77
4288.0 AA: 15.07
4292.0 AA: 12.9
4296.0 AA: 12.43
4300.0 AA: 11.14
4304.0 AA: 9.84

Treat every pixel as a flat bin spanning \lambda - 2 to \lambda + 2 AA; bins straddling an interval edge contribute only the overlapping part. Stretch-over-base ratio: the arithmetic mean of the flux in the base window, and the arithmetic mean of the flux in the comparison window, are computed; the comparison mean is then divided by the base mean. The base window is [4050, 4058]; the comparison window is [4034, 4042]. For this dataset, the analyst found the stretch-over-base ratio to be 1.14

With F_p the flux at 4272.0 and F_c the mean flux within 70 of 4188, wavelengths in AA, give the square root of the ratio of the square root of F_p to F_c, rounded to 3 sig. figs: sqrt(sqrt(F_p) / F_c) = 0.518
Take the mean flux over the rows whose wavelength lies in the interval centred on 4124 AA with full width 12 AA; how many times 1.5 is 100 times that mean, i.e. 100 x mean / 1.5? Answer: 994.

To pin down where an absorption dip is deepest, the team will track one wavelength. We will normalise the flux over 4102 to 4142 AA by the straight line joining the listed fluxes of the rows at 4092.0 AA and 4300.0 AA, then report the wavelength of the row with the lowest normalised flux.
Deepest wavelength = 4140.0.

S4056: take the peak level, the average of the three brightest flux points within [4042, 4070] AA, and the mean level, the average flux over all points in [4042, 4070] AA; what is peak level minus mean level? 0.74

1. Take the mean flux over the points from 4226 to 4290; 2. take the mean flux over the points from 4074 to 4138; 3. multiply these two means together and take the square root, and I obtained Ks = 15.2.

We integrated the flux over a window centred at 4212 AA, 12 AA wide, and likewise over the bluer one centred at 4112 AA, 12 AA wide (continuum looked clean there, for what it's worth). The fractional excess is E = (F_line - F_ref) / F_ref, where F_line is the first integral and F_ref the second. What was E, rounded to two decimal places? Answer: -0.13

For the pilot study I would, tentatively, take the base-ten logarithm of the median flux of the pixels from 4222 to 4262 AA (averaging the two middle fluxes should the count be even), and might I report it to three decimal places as 1.184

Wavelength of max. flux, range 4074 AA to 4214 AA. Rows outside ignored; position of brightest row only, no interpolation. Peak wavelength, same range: 4088.0 AA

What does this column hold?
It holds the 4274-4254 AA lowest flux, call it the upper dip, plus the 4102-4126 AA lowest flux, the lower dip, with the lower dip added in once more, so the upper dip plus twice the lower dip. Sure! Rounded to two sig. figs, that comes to 43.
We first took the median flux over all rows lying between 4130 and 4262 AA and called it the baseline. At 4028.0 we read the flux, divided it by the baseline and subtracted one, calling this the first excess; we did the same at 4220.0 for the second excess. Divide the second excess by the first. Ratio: -2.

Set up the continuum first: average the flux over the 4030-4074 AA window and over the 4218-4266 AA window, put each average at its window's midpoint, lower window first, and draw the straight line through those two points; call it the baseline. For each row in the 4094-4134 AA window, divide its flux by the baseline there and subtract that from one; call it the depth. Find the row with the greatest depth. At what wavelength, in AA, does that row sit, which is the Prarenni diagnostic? 4100.0 AA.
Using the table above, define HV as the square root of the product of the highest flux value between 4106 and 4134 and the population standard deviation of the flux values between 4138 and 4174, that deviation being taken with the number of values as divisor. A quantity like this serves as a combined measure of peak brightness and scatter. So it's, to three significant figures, 4.10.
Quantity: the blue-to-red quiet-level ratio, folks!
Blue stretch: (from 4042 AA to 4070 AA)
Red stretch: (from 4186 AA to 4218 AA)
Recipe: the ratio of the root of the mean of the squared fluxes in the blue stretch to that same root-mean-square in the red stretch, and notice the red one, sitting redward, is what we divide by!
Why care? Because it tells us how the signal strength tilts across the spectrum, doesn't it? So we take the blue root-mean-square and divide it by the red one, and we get 0.91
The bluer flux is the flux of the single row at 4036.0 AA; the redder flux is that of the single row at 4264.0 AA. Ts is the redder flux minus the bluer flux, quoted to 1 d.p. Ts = 5.2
